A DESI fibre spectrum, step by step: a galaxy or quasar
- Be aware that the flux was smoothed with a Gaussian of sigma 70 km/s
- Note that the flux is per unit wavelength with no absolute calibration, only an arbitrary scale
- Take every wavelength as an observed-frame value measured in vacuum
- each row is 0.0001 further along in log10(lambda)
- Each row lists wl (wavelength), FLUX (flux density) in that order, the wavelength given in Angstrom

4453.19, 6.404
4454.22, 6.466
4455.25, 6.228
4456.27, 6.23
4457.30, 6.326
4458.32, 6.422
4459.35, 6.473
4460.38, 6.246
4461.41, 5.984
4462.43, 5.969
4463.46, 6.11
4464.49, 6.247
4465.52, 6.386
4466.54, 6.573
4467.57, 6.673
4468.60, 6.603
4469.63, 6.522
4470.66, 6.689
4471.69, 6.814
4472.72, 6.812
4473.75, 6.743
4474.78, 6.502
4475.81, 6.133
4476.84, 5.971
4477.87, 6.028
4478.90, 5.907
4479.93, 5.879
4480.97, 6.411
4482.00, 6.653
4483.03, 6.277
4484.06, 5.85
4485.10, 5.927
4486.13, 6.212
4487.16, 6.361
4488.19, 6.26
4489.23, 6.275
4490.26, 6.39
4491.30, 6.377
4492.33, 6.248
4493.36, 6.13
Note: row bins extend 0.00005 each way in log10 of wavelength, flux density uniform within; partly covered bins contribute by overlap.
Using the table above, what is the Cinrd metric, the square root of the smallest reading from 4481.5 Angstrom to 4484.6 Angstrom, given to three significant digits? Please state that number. 2.42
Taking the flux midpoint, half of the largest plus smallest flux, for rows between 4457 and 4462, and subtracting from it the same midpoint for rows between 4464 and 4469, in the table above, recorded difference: -0.23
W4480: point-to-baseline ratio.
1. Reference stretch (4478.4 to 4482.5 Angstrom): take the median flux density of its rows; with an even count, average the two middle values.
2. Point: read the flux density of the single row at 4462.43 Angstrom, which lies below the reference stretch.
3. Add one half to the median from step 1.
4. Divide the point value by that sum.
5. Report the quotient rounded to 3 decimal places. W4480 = 0.896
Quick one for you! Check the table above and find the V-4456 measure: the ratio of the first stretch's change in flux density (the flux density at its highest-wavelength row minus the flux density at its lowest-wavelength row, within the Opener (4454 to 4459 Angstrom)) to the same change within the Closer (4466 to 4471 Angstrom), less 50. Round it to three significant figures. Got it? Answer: -50.4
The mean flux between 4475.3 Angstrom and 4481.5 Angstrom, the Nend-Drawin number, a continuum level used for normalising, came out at 6.1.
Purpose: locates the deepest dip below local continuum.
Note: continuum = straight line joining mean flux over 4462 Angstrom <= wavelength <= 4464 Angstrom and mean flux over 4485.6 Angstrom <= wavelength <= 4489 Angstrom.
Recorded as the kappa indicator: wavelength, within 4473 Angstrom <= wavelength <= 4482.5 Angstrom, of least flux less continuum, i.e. 4479.93 Angstrom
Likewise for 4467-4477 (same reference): 4476.84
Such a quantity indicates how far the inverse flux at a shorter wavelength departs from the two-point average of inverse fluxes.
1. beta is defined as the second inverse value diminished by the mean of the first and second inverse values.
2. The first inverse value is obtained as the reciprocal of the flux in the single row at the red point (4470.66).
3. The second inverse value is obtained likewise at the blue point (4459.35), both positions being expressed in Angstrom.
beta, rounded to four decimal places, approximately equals 0.0025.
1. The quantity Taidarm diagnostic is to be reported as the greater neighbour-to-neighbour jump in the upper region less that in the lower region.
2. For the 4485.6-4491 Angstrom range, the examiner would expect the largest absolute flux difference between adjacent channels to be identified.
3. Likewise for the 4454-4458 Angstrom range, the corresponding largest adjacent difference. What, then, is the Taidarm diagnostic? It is -0.09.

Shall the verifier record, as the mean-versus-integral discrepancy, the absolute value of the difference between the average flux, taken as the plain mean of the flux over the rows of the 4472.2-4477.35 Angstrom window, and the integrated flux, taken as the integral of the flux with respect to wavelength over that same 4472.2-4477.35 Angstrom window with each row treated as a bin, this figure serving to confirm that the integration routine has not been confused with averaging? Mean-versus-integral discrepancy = 26.7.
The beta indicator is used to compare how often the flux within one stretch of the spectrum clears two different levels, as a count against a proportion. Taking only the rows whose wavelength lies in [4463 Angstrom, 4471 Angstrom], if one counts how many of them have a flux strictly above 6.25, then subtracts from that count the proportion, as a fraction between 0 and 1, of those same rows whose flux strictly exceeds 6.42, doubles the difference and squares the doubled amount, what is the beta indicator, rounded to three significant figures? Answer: 116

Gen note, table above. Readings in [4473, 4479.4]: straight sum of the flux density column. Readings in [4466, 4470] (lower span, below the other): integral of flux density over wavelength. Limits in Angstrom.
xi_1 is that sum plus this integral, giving 64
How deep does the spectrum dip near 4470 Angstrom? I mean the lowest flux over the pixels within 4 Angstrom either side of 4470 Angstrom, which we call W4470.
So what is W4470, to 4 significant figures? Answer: 6.522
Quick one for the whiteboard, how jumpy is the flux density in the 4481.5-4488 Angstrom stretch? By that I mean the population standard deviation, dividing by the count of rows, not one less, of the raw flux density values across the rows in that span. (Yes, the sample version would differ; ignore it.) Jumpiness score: 0.269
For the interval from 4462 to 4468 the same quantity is 0.247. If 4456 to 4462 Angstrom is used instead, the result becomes 0.159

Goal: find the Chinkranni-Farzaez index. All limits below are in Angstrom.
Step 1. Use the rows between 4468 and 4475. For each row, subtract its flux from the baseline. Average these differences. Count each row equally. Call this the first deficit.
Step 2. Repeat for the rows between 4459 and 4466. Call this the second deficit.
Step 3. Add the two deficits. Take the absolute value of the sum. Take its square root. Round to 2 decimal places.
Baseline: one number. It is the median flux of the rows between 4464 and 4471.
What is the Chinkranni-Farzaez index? 0.52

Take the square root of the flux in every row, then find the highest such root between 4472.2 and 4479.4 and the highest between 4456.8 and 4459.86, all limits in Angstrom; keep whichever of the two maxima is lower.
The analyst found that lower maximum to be 2.54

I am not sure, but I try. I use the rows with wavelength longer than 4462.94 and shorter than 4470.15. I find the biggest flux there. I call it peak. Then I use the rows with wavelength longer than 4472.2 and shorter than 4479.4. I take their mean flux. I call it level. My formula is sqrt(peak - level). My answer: 0.61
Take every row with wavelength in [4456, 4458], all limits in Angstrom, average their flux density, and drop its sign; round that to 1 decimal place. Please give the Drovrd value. 6.3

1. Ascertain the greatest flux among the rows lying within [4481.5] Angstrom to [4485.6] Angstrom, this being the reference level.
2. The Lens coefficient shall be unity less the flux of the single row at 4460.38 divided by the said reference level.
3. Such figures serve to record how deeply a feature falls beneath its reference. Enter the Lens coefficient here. 0.061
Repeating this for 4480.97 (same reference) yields 0.036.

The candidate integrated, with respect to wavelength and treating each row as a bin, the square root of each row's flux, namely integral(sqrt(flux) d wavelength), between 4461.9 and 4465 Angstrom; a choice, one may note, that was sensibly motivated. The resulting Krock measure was 8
